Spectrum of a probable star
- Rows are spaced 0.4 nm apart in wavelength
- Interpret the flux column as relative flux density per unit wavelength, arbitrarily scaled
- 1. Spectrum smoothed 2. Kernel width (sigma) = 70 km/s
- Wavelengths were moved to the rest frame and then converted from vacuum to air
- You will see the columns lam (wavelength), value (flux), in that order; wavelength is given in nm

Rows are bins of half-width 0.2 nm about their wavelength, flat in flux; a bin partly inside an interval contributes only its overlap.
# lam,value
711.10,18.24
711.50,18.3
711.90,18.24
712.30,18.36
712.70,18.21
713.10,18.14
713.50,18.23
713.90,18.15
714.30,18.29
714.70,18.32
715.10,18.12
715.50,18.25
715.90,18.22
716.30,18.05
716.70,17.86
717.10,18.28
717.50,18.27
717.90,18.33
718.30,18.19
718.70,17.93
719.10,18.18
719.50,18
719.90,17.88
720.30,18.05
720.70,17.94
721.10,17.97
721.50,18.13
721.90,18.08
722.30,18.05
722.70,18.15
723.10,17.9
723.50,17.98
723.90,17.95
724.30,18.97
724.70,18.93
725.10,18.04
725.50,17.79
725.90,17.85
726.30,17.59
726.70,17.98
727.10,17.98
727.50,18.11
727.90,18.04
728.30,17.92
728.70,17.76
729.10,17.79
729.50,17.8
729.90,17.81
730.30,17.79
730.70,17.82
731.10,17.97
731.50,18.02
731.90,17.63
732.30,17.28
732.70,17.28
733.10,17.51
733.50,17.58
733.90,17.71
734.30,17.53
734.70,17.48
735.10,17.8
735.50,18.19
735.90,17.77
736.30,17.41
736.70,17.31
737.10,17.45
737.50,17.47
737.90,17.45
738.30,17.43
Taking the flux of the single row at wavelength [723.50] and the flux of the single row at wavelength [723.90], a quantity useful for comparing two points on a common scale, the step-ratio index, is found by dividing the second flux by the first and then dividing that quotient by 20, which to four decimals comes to 0.0499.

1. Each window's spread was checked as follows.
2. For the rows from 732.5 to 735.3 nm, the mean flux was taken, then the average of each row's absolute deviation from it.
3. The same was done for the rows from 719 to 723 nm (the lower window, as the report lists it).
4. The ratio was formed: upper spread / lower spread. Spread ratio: 1.6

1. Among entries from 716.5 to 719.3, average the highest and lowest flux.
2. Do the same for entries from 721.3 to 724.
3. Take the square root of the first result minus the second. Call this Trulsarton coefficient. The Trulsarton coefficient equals 0.26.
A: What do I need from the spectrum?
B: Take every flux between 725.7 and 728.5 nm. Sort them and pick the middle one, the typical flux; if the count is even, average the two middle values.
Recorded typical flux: 17.98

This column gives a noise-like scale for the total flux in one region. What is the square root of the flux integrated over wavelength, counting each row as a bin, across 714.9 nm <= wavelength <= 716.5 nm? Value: 5.39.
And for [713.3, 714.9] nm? 5.40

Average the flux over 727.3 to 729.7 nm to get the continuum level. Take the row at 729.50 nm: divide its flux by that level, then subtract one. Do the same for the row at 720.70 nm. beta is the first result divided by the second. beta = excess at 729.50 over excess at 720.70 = -2.8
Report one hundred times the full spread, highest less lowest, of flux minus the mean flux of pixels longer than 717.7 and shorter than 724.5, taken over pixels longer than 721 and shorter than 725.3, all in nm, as 107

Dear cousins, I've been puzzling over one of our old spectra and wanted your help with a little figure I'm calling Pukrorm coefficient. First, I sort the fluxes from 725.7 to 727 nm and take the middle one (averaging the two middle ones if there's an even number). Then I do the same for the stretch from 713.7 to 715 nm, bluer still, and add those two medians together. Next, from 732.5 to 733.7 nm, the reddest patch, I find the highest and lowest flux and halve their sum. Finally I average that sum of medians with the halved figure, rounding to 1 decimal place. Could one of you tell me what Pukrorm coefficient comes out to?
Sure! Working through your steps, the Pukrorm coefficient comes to 26.8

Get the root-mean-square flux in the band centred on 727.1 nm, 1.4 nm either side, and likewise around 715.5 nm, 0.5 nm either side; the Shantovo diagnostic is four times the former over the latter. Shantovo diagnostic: 3.94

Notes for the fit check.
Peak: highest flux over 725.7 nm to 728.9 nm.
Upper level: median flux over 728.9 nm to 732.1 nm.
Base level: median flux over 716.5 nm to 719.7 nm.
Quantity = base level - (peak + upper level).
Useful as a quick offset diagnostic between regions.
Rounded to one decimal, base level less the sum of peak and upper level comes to -17.7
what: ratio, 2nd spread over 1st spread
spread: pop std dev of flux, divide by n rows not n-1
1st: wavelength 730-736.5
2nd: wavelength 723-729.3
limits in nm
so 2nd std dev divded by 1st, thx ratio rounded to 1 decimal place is 1.5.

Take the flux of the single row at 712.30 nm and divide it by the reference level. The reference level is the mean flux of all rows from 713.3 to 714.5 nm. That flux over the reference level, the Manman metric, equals 1.01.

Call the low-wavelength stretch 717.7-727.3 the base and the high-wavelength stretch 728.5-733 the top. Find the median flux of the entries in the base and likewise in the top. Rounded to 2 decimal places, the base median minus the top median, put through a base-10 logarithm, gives -0.70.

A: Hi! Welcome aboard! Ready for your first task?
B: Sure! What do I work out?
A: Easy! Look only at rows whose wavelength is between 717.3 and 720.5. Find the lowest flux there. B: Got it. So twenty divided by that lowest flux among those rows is 1.12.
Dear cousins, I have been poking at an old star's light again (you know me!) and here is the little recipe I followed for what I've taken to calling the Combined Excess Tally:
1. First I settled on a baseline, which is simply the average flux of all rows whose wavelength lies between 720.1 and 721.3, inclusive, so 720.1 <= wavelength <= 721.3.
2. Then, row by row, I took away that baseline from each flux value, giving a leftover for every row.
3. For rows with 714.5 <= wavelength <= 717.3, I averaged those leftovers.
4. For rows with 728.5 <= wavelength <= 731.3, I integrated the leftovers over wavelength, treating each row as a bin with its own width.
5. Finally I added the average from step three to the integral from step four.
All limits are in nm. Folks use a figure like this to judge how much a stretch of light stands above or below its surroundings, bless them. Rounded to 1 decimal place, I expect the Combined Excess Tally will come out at -0.3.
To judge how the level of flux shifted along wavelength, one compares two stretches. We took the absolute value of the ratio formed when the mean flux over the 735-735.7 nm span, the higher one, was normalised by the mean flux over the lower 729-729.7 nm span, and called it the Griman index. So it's 1.01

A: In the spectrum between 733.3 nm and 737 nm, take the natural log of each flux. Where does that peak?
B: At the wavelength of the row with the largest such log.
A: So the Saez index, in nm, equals 735.50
